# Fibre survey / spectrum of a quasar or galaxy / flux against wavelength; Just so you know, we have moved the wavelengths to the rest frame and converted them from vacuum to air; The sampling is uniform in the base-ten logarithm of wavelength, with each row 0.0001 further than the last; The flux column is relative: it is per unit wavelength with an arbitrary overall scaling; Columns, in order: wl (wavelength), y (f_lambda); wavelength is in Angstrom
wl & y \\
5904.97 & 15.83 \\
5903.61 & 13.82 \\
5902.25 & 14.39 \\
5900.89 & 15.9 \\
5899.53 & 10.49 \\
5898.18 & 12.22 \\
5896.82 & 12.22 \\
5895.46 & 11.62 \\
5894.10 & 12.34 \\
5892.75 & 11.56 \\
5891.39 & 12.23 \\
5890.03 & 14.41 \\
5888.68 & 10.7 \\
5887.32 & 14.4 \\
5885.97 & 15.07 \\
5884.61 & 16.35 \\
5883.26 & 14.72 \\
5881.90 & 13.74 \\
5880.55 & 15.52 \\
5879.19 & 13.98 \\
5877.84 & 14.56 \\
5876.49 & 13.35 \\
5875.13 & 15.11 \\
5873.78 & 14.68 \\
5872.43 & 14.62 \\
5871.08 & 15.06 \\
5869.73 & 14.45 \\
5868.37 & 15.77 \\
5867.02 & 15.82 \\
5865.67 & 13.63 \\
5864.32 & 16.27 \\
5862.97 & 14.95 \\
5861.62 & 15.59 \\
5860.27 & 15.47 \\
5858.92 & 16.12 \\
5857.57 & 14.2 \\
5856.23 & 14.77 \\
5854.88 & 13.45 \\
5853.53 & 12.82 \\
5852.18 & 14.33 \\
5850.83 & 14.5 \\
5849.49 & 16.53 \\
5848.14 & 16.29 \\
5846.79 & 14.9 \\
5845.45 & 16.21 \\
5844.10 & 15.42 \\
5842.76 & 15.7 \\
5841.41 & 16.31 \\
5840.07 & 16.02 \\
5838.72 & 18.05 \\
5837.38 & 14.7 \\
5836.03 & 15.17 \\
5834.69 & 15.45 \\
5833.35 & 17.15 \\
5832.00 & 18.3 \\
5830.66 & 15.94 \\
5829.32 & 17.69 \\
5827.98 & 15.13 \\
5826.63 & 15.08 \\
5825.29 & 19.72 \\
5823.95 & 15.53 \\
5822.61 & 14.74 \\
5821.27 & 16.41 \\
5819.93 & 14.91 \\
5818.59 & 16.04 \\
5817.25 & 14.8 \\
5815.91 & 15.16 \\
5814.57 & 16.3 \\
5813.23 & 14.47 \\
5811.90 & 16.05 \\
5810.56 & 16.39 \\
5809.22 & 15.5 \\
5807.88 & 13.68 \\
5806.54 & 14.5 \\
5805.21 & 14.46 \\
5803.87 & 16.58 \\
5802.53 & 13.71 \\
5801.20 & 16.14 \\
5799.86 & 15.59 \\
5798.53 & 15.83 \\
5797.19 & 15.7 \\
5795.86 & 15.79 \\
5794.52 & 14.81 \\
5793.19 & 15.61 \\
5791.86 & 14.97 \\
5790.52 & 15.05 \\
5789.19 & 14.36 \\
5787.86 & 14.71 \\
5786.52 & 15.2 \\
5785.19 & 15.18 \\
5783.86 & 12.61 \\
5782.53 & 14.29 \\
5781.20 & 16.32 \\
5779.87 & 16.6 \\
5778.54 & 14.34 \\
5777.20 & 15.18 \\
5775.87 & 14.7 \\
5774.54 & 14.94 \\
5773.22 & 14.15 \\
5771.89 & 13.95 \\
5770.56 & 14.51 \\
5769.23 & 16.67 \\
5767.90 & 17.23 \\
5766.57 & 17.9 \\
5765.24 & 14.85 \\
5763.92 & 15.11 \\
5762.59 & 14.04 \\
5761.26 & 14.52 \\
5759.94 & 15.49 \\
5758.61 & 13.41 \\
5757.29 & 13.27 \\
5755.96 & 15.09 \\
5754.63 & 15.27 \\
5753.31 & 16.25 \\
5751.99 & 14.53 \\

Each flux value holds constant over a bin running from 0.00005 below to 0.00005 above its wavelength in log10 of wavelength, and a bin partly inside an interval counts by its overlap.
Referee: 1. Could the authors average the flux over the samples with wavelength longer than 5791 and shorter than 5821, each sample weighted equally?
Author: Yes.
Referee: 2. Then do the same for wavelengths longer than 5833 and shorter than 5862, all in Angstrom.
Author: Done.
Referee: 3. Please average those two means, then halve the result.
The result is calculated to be 7.7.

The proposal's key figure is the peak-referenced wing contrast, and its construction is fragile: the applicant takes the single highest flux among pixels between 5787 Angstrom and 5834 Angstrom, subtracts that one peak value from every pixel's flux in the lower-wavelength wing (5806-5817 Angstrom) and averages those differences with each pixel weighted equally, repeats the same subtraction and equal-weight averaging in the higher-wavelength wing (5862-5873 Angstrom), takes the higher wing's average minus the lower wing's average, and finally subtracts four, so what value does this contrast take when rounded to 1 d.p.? -4.2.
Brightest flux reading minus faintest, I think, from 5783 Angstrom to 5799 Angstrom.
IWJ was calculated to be 3.2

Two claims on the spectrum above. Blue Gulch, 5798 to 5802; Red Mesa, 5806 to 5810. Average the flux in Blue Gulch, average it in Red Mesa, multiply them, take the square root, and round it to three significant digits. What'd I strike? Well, 15.2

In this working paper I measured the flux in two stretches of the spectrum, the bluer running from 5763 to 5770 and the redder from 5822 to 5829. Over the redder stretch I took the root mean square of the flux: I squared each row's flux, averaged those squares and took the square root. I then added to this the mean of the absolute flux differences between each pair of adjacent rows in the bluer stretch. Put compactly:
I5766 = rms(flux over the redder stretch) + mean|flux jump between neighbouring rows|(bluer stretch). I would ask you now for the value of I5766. 17.3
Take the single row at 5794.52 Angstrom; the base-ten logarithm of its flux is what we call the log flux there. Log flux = 1.171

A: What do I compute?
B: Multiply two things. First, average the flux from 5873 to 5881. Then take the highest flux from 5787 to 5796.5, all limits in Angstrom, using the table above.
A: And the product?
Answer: 229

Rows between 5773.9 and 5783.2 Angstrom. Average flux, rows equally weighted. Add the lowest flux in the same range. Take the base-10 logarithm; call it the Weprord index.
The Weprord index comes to 1.47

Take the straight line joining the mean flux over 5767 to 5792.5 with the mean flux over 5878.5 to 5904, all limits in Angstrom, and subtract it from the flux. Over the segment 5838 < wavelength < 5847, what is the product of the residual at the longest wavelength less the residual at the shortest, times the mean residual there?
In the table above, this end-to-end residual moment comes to -6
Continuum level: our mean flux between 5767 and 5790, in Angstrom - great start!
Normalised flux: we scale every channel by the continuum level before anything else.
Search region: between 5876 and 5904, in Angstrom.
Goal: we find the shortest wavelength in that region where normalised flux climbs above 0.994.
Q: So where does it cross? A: 5880.55 Angstrom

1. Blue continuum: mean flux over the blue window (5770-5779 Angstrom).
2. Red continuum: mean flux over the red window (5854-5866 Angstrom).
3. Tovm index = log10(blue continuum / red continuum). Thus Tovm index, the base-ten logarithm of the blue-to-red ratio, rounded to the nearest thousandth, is -0.012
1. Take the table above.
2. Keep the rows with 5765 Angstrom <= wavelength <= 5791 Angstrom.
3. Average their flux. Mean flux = 15.1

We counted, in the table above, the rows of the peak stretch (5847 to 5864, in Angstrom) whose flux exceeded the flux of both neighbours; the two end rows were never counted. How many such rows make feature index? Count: 4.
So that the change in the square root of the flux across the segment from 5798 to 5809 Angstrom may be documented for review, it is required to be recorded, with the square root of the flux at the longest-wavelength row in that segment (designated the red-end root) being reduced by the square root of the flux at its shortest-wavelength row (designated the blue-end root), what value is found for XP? -0.28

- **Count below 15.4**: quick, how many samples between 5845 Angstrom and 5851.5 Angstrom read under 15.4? 2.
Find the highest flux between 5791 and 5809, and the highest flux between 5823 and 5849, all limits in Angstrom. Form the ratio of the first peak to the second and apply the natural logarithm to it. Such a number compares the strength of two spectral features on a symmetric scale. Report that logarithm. -0.17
